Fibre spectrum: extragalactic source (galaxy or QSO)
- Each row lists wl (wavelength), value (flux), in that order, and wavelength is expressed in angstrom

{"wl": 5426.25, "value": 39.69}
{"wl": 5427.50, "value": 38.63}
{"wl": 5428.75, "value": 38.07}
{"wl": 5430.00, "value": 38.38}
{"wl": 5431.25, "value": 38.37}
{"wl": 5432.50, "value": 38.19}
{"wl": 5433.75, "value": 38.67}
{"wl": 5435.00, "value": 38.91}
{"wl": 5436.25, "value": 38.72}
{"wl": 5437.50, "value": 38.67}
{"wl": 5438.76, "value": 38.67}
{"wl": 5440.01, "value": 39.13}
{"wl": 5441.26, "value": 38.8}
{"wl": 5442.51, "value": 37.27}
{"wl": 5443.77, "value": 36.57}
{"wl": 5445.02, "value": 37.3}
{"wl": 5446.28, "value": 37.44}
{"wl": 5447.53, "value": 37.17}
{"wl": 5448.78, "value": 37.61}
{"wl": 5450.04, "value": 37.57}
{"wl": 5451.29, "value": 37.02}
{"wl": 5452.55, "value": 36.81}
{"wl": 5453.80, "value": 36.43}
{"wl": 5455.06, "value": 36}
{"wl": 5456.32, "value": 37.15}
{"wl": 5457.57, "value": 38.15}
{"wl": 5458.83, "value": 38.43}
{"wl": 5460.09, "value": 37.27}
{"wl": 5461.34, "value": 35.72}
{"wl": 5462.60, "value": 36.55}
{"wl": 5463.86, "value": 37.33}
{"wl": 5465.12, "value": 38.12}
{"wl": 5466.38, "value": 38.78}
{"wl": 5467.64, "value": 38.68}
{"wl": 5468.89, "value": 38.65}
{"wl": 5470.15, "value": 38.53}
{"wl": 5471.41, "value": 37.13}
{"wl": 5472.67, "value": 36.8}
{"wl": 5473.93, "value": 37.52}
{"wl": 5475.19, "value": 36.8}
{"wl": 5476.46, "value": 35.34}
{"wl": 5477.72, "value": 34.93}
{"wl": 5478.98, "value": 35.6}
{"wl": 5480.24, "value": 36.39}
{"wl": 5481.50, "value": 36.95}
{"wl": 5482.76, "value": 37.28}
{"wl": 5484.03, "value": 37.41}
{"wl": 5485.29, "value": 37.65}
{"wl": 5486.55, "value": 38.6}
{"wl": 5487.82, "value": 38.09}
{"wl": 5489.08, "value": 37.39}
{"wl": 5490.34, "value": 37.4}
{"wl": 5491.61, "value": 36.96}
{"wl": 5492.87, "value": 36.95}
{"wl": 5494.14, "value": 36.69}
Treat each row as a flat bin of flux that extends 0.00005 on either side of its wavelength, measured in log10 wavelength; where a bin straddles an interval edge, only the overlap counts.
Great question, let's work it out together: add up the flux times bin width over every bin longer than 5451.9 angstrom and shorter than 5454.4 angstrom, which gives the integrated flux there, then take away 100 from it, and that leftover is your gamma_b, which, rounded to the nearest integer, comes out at -8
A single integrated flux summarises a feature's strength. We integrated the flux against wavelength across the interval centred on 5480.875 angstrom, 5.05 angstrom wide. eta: 185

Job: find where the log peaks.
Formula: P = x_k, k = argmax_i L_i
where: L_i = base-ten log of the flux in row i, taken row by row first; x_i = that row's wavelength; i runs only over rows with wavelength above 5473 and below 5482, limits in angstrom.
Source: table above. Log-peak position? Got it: 5473.93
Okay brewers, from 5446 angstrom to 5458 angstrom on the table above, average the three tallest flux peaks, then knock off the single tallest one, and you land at -0.37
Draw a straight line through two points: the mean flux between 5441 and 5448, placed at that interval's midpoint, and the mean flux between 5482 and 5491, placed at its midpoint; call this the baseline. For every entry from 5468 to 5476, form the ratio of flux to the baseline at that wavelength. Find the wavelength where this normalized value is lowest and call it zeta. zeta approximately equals 5475.19 angstrom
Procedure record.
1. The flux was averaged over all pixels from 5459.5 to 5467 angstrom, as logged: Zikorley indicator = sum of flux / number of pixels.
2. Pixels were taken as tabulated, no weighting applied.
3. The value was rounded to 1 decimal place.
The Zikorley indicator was 37.3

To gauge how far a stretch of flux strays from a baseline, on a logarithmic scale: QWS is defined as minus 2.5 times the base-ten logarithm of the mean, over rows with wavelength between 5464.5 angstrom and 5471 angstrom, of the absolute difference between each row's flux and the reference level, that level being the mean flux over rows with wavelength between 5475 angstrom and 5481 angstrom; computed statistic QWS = -1.1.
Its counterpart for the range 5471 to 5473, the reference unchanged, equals -0.2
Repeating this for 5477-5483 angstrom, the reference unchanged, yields 0.2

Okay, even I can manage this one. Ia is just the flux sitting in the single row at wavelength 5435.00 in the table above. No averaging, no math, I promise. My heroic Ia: 38.91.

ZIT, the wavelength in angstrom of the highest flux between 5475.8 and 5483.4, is 5482.76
